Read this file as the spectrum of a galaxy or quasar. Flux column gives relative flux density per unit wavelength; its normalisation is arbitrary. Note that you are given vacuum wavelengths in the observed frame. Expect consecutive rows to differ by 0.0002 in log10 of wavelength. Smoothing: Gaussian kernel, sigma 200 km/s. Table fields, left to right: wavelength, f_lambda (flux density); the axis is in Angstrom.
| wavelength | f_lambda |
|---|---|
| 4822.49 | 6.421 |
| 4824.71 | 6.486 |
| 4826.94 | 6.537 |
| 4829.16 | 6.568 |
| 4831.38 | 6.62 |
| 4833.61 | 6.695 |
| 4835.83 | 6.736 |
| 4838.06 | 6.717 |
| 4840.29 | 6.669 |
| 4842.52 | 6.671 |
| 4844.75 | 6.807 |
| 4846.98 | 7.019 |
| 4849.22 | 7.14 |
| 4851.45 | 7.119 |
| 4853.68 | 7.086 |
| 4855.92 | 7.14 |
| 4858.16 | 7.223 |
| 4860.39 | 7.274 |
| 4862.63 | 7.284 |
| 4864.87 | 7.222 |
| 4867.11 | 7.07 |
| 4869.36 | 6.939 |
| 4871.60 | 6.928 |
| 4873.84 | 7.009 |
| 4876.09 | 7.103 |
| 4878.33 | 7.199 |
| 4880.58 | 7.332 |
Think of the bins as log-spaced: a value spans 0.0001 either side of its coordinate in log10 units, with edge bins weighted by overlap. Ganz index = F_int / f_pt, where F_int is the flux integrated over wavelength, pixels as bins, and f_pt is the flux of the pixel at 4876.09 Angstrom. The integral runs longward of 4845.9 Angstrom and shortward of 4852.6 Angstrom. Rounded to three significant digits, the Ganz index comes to 6.69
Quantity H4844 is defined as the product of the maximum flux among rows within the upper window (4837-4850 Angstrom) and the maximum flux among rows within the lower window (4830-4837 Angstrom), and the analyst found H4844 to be 48.1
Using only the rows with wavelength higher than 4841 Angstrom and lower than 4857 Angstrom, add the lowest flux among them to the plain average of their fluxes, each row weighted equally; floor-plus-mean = 13.7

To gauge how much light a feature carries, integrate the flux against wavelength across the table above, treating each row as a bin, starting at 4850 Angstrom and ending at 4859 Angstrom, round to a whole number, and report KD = 64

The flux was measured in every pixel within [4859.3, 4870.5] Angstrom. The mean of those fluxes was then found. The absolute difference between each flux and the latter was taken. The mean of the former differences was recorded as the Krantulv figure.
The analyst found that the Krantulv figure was 0.12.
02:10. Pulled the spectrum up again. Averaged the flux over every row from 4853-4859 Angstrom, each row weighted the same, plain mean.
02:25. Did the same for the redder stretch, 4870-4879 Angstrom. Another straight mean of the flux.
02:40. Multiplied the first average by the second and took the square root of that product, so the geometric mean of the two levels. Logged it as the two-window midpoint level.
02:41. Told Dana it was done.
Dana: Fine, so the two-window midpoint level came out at 7.10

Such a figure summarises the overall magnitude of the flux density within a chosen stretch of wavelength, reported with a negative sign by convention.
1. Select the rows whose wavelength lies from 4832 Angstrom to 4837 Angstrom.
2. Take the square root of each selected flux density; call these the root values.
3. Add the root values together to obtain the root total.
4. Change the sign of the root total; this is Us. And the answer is -5.18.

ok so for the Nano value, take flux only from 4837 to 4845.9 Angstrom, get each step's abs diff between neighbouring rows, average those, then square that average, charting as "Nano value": 0.0038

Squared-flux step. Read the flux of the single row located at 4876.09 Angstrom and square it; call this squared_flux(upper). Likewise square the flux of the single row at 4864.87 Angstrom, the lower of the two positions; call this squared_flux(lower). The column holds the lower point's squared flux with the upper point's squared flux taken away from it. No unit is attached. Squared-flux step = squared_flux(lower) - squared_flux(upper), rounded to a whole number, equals 2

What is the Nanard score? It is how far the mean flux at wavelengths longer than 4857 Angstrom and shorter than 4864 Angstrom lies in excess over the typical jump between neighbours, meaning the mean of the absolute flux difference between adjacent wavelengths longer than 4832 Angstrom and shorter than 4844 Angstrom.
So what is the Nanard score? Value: 7.23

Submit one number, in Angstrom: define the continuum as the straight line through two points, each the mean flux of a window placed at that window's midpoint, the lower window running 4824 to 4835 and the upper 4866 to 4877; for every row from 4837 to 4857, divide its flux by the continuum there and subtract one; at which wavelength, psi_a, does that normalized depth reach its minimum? 4842.52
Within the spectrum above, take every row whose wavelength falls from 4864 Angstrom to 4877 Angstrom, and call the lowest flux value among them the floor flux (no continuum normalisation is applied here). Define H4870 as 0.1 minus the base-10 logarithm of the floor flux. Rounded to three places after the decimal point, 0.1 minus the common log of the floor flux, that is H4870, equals -0.741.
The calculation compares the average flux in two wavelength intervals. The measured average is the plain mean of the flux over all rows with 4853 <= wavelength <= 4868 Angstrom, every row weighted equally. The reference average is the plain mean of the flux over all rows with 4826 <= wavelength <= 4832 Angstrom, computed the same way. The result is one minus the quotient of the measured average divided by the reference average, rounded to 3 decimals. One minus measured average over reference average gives -0.093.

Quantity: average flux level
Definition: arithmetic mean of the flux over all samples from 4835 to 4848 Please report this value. 6.8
